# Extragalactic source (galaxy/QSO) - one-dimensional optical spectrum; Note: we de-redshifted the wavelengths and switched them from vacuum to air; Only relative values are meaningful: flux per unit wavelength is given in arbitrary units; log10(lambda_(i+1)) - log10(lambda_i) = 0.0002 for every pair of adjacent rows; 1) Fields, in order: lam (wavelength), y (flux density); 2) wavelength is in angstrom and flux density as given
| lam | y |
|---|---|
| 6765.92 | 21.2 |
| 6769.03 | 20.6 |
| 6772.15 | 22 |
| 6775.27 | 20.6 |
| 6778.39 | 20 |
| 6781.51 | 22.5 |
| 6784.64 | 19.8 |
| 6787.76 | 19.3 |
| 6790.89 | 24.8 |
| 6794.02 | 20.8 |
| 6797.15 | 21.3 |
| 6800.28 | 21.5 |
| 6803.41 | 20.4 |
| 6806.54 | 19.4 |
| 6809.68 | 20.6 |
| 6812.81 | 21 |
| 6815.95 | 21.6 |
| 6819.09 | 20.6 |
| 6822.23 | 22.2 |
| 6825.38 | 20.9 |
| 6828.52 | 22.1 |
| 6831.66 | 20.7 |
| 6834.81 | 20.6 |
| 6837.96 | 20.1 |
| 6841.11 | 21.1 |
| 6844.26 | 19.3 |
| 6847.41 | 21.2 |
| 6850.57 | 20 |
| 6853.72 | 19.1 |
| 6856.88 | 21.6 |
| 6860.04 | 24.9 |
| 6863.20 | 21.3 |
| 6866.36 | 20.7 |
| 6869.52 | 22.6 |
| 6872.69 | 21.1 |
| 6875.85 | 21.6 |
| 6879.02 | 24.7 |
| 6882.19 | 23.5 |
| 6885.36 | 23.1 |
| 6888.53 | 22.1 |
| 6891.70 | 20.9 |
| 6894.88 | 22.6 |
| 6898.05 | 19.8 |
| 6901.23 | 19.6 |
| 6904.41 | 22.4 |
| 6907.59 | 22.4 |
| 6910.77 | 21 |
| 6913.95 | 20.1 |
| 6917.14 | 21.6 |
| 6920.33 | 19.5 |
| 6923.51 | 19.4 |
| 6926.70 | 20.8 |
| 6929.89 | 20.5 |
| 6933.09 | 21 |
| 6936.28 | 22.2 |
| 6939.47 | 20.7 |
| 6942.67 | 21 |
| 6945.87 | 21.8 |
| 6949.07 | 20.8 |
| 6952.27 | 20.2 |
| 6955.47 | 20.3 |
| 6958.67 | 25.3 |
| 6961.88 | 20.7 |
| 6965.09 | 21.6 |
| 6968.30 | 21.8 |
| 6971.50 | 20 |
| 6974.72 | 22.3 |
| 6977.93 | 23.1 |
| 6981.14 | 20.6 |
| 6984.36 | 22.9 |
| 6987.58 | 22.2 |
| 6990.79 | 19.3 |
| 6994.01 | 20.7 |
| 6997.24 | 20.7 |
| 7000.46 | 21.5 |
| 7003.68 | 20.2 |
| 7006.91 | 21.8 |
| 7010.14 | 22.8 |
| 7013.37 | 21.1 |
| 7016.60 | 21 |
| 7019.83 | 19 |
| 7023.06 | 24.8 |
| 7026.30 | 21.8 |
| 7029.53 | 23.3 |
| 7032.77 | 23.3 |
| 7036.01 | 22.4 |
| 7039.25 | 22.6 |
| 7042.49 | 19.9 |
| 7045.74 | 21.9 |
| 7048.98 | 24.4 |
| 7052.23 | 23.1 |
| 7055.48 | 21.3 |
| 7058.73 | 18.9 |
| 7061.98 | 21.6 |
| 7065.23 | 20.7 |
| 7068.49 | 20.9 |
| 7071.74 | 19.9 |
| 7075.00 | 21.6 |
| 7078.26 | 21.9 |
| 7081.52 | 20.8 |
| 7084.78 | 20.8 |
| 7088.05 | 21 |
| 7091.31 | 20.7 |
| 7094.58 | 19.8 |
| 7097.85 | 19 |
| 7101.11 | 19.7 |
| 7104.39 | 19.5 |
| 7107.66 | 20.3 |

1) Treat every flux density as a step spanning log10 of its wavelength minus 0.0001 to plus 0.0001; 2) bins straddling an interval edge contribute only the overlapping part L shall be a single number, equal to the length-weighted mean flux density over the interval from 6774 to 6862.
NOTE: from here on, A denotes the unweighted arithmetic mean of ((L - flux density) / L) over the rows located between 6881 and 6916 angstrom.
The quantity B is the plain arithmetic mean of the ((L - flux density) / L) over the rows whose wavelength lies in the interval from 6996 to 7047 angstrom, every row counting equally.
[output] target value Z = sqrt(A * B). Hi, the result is 0.032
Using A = -0.028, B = -0.036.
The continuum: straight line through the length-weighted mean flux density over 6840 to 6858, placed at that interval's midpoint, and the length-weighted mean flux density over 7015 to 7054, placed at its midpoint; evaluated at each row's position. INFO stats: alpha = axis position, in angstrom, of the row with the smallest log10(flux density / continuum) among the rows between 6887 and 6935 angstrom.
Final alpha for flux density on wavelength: 6923.51 angstrom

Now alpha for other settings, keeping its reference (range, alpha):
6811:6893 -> 6853.72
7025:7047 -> 7042.49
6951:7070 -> 7058.73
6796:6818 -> 6806.54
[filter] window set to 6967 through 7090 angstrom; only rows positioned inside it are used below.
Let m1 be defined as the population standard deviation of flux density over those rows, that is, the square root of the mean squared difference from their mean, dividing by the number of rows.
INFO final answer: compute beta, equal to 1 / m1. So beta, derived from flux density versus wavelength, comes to 0.74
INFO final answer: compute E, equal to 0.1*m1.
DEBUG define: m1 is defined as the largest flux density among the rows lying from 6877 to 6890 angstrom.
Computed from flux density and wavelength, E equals 2.47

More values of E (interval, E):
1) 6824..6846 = 2.21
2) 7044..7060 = 2.44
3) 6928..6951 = 2.22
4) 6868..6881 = 2.47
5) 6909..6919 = 2.16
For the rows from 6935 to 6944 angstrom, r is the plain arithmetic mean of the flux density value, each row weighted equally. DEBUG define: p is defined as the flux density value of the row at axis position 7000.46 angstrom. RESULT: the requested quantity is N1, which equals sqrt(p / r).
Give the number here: 1.005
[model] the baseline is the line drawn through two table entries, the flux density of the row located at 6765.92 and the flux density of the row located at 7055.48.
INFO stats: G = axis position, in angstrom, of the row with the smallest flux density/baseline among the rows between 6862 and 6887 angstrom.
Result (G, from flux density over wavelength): 6866.36 angstrom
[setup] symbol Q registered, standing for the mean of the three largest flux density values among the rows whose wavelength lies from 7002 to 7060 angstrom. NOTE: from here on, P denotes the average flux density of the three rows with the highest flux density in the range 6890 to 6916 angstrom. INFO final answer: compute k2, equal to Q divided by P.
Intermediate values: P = 22.5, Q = 24.2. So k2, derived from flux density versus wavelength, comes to 1.08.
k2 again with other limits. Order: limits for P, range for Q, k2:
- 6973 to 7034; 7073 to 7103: 0.90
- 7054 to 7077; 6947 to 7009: 1.11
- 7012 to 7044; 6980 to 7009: 0.94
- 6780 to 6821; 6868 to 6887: 1.03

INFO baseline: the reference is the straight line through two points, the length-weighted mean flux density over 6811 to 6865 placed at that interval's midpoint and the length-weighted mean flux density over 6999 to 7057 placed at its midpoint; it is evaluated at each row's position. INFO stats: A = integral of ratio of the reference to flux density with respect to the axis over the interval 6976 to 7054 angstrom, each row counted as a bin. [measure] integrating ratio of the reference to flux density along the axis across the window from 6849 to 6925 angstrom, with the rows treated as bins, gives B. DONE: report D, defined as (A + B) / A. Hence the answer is 1.96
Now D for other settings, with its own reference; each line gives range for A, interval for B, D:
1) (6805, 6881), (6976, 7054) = 2.04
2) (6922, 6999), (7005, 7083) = 2.01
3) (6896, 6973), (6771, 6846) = 1.95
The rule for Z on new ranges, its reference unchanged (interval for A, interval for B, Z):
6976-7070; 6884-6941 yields 0.012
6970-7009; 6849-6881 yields 0.022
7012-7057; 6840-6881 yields 0.035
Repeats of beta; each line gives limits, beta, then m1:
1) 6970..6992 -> 0.72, 1.39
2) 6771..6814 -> 0.72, 1.38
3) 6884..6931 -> 0.83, 1.20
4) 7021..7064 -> 0.63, 1.58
